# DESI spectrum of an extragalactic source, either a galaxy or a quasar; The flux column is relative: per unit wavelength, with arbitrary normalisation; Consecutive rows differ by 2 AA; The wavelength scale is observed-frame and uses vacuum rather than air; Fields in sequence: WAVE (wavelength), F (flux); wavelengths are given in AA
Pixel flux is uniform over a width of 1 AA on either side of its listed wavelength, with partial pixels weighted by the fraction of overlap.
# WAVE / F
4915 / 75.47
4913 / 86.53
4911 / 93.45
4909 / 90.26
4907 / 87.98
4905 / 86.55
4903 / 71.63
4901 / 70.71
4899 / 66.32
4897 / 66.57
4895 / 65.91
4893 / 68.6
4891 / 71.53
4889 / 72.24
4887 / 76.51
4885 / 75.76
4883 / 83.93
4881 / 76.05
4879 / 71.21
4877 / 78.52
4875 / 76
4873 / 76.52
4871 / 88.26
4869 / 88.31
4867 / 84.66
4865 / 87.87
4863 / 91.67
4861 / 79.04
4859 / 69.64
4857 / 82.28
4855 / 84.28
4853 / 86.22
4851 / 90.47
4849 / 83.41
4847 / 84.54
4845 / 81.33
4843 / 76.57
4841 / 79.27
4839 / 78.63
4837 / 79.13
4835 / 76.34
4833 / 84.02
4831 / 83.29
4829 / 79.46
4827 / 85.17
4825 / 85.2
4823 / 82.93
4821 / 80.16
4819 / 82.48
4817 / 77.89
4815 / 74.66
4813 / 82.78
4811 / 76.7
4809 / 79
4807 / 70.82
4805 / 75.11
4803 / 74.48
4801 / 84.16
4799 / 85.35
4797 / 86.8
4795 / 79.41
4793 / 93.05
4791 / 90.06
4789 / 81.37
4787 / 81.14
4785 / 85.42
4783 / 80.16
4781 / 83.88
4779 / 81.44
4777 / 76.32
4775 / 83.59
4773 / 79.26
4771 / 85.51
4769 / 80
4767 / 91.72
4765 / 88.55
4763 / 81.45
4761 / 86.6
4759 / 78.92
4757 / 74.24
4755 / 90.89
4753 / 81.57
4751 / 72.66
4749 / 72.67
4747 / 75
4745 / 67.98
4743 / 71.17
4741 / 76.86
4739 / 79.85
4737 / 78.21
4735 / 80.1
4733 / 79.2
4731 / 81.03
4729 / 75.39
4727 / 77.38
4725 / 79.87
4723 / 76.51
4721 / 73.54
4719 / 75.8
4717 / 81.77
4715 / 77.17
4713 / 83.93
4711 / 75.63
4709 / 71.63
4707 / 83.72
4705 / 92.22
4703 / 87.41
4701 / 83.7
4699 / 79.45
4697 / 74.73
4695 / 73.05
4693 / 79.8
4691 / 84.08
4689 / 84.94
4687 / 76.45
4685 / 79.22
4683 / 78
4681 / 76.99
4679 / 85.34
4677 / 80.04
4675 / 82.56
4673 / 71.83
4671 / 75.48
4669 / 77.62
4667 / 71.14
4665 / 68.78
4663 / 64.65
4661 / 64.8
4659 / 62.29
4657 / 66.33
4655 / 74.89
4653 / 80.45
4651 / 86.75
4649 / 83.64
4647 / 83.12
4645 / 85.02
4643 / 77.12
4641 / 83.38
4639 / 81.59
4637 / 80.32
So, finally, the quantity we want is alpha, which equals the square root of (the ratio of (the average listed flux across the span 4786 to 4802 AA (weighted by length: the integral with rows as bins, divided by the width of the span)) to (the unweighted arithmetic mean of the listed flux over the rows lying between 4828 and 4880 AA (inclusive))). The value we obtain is 1.022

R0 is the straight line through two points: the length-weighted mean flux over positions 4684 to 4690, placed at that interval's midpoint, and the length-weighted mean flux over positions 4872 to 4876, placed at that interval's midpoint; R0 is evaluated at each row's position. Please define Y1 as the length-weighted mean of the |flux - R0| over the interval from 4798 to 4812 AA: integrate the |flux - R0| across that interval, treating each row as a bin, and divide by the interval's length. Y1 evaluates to 4.1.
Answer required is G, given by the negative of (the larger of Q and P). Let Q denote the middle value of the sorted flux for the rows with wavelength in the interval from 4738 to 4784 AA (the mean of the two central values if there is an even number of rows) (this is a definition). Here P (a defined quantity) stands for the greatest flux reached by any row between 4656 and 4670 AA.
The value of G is -80.0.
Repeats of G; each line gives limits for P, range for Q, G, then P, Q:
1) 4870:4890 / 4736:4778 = -88.3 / 88.26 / 79.3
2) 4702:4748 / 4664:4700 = -92.2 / 92.22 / 77.8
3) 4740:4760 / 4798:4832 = -90.9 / 90.89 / 80.2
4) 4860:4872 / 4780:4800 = -91.7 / 91.67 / 84.6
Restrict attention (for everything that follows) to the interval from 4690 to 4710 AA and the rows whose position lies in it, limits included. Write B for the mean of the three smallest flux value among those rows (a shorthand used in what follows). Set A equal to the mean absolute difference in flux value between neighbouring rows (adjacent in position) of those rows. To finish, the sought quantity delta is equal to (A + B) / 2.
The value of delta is 39.4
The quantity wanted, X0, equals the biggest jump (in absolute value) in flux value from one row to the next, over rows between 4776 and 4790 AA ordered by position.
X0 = 5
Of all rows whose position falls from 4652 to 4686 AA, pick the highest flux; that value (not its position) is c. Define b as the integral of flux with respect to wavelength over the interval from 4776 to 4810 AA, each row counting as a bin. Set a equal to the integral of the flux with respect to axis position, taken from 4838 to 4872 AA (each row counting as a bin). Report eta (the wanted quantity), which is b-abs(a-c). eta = 28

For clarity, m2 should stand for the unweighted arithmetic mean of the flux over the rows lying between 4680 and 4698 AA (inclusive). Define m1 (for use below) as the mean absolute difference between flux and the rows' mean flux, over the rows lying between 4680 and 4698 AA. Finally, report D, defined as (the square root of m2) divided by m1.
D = 2.9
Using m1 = 3.0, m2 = 79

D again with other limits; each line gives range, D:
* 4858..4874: 1.5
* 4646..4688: 1.5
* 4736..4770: 1.6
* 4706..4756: 2.4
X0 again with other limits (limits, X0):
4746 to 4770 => 17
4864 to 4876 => 12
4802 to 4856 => 8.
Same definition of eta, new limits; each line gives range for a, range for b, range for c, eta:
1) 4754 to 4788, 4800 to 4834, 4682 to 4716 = -9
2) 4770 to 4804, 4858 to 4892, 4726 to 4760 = -36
